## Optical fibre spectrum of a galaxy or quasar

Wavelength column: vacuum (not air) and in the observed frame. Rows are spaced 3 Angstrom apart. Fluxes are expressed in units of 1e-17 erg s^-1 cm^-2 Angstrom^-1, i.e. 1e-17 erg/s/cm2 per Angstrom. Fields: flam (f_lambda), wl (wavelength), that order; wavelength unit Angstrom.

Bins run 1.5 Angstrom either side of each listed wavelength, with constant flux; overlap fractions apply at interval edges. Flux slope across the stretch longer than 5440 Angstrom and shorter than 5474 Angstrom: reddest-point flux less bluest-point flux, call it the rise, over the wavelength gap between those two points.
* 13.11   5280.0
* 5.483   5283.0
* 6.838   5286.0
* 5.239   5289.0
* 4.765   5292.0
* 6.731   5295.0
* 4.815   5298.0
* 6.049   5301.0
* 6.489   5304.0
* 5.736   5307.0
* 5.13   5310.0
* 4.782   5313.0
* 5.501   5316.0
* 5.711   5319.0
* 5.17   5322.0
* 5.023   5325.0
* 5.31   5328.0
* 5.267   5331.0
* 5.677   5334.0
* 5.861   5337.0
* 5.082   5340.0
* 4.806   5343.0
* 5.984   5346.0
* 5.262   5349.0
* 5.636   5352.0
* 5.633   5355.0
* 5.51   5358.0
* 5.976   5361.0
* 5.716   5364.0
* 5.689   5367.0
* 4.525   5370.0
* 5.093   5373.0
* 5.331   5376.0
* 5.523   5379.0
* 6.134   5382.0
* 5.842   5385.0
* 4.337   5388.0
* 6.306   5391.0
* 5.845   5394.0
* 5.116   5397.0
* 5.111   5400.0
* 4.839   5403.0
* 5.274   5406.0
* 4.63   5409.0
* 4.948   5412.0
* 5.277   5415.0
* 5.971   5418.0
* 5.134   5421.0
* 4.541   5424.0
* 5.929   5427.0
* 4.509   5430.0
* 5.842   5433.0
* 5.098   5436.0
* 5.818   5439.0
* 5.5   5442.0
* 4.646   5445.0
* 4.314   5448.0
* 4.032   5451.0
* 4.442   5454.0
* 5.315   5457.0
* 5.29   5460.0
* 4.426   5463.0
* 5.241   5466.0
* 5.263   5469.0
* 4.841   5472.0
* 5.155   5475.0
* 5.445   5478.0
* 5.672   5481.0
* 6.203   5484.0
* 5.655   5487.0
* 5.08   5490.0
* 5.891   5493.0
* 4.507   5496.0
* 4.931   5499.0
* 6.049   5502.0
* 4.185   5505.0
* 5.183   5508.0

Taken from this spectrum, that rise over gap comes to -0.022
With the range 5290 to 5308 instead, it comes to 0.065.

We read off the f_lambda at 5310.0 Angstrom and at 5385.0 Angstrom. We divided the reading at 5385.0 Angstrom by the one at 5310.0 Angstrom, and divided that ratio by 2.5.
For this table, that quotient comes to 0.456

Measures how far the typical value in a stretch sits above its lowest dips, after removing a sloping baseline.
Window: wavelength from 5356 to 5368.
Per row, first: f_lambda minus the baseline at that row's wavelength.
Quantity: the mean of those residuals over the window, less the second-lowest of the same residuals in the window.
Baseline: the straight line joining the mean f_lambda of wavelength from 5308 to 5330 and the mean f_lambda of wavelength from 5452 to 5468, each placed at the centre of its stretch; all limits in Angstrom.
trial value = 0.02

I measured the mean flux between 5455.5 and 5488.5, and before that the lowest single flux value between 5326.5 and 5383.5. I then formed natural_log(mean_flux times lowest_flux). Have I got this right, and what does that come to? 3.18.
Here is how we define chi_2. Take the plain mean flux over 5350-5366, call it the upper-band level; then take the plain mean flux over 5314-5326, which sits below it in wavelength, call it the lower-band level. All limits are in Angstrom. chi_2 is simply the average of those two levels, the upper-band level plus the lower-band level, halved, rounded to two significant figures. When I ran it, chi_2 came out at 5.5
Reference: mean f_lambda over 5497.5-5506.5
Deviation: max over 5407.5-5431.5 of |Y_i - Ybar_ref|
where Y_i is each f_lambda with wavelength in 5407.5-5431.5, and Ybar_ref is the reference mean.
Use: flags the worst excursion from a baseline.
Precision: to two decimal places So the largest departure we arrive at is 0.92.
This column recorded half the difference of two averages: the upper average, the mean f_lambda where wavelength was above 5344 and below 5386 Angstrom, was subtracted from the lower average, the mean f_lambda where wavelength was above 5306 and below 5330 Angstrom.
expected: -0.13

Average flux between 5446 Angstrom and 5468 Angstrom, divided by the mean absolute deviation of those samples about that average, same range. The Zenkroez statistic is 9.9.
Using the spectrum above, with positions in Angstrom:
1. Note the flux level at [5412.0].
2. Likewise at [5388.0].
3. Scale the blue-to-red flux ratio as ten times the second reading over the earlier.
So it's 8.8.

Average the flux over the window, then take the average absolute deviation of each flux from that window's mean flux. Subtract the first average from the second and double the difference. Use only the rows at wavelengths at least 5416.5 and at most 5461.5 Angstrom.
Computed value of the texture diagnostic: -9.1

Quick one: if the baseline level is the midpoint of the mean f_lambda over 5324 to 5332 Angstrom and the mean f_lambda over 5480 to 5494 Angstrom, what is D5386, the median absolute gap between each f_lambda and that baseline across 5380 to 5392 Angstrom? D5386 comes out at 0.77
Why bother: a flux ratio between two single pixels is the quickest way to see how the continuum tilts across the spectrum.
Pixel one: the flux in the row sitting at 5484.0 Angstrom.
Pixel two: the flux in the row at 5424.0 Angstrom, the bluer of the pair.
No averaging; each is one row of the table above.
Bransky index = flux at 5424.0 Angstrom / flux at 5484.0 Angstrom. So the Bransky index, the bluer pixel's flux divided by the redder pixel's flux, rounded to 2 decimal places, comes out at 0.73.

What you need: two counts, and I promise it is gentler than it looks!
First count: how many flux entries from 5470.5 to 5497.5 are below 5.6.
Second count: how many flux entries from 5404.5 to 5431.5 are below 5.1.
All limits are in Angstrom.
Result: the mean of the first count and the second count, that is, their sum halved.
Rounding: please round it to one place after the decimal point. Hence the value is 4.5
